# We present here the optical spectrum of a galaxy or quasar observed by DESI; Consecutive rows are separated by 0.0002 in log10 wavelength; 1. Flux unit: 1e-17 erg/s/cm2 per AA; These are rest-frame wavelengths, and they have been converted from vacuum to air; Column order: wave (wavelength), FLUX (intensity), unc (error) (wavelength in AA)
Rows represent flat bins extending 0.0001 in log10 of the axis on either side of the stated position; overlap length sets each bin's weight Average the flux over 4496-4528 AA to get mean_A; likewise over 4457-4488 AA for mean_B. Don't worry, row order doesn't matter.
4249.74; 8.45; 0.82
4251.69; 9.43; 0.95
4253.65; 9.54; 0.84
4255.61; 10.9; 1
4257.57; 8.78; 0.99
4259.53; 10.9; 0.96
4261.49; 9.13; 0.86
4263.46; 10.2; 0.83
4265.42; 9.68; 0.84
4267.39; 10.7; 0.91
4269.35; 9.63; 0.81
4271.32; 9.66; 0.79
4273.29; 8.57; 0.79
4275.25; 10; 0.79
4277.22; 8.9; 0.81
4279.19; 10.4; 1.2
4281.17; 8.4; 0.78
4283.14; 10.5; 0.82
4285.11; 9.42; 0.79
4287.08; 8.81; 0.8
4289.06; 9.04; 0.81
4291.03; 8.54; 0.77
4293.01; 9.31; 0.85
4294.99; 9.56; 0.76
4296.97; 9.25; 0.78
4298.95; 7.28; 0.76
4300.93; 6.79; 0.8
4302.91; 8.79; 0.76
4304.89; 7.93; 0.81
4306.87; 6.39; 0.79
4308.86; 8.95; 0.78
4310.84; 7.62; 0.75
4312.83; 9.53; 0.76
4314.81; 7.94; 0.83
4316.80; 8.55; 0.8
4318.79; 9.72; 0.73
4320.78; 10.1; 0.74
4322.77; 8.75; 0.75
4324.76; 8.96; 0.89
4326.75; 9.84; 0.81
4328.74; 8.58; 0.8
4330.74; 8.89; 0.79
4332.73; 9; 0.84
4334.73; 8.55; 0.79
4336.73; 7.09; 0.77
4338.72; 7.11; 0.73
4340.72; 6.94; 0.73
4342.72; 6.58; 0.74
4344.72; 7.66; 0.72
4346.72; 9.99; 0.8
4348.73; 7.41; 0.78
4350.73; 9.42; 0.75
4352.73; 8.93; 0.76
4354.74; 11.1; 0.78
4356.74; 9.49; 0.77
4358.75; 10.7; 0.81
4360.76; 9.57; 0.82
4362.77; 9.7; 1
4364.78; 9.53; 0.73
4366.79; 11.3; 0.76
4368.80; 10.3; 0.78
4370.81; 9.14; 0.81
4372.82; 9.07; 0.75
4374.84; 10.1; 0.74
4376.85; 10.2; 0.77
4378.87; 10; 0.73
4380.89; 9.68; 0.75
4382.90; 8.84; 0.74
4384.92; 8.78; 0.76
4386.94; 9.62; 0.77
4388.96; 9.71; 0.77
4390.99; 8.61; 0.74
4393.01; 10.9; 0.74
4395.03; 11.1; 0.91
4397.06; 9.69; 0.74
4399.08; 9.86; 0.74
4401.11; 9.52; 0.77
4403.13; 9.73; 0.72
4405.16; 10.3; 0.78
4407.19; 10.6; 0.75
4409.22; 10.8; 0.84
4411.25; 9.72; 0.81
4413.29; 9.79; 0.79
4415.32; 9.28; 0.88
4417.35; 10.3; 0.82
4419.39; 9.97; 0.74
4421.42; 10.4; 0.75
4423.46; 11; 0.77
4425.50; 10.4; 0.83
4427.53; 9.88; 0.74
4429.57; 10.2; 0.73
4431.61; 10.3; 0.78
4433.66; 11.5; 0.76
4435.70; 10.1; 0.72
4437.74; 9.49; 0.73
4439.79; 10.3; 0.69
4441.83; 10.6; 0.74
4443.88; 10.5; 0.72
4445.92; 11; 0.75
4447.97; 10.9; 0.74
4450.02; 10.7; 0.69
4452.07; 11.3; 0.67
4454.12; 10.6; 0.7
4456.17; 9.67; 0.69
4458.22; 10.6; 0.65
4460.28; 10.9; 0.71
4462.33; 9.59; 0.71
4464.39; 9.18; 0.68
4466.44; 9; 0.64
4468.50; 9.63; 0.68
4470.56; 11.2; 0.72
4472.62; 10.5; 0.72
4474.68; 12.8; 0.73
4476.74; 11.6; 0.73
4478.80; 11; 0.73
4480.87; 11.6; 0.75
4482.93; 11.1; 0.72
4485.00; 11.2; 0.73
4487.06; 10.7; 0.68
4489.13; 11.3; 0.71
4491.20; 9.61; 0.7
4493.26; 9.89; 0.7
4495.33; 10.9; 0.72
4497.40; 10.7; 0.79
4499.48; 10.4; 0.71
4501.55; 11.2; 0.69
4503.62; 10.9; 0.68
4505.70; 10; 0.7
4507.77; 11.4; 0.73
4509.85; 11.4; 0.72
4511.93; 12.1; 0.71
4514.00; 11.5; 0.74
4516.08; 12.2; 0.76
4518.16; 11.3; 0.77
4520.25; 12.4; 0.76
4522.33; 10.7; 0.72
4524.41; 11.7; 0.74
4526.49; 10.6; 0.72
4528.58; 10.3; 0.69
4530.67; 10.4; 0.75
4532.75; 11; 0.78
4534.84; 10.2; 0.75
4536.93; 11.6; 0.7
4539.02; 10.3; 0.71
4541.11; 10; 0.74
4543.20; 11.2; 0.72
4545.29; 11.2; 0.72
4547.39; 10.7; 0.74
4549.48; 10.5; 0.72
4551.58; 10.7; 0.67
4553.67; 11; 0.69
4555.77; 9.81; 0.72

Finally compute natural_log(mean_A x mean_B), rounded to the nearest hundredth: 4.79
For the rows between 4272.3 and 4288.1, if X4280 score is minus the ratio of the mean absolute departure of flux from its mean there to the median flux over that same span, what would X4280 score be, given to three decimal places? -0.077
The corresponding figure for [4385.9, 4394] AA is -0.062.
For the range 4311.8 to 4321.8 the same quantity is -0.077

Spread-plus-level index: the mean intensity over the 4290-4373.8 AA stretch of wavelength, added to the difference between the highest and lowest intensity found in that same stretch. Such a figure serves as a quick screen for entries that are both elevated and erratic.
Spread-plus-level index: 13.7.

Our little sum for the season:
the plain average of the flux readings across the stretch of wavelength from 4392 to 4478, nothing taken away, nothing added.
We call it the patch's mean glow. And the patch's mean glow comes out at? 10.4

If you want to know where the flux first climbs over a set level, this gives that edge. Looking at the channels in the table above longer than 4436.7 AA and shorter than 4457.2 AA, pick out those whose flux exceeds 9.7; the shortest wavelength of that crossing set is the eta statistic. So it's 4439.79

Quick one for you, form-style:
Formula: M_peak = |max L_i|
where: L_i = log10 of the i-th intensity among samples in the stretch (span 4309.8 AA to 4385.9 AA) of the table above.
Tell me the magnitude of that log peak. 1.05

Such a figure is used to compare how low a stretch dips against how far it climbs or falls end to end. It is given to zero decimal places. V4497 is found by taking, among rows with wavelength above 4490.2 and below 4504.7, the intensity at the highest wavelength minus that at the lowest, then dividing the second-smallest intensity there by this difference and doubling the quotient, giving 15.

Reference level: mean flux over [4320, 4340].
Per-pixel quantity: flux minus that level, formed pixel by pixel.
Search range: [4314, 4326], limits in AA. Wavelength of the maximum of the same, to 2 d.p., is 4320.78 AA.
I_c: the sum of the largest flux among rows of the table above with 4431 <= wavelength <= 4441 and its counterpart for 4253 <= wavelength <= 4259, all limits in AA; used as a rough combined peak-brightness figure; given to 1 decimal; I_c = 22.4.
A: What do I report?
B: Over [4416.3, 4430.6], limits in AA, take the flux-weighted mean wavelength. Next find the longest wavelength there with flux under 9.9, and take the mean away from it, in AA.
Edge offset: 4.1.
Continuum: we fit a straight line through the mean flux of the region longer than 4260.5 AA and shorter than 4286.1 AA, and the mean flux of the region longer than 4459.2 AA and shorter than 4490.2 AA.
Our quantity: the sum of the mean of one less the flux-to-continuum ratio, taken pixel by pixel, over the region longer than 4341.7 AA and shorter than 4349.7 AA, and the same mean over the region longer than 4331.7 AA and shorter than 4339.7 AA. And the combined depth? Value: 0.42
